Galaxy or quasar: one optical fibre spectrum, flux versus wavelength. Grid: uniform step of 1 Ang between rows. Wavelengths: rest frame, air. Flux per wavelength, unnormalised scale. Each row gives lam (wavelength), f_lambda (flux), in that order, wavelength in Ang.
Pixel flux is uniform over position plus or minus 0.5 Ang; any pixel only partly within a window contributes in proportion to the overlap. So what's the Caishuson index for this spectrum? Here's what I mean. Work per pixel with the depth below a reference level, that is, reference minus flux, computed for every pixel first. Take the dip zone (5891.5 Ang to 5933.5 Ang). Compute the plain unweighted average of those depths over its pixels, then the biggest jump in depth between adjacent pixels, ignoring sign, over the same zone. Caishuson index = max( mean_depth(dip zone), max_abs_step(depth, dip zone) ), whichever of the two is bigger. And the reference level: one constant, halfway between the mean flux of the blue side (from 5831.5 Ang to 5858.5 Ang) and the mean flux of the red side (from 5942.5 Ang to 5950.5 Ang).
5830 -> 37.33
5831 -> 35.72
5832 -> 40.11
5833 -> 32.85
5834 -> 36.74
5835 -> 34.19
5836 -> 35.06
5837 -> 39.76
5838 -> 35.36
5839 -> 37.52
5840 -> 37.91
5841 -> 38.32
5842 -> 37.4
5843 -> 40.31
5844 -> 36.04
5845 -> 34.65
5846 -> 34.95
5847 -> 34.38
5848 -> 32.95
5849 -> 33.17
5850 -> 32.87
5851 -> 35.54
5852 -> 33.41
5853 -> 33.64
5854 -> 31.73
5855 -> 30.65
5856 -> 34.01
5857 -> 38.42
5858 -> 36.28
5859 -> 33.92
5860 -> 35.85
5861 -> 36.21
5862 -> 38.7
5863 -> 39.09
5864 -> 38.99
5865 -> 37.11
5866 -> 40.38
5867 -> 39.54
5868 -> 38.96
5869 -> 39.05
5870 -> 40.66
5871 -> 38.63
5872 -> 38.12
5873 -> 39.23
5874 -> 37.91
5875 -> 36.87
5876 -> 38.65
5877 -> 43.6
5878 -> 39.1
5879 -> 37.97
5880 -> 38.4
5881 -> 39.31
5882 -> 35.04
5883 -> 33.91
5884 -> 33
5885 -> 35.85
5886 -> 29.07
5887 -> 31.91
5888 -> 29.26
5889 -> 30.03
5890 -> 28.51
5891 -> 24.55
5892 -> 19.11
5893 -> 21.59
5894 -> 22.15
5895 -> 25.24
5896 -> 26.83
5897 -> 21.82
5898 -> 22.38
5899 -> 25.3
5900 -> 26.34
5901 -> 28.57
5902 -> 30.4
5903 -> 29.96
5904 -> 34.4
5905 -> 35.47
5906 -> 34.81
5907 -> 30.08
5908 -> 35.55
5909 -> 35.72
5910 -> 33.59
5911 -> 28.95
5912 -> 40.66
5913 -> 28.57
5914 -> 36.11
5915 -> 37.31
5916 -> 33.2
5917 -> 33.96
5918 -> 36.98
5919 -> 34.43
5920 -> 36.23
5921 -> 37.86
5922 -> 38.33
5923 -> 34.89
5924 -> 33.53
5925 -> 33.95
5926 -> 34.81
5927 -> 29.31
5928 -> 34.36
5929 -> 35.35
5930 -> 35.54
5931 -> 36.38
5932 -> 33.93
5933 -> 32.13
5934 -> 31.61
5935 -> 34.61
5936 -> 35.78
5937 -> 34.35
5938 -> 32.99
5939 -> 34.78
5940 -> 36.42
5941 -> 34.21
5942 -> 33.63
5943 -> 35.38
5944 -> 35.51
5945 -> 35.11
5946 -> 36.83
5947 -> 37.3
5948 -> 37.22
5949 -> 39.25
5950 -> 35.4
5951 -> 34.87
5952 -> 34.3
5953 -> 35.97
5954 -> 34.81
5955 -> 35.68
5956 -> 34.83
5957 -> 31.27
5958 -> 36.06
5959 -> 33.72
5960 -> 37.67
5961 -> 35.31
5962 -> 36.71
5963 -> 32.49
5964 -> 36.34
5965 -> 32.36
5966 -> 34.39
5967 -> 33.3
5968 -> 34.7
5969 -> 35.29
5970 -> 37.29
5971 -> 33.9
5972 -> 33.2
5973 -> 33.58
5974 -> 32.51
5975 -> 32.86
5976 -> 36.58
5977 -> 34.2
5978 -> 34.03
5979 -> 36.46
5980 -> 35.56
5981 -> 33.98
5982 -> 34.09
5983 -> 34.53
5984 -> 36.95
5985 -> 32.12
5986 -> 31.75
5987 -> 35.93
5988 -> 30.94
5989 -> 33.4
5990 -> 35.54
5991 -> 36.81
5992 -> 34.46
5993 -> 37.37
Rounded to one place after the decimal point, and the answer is 12.1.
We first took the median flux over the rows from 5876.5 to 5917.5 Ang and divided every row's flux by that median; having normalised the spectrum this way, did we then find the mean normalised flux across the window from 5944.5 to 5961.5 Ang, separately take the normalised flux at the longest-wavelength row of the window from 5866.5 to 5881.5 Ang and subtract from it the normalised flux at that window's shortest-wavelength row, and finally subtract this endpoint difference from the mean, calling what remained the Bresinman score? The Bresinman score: 1.12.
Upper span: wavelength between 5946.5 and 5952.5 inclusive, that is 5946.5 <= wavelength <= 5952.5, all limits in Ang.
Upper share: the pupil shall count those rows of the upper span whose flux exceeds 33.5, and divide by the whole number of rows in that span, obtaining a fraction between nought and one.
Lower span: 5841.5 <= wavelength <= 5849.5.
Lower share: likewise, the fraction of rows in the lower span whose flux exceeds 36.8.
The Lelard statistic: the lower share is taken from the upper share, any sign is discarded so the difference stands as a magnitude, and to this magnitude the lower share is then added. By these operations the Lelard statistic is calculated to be 1.0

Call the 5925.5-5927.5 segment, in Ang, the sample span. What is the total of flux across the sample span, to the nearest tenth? 64.1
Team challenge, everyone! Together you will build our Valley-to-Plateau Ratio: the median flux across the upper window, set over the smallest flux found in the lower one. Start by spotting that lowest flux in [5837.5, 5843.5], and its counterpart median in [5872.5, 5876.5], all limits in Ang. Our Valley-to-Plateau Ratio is 1.083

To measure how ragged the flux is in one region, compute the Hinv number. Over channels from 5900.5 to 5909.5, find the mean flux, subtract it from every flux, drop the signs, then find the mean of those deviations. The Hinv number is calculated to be 2.69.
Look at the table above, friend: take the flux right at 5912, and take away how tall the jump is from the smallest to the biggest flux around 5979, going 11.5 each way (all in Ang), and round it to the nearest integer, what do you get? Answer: 34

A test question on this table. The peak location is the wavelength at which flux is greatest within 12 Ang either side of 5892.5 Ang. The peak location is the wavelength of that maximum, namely 5881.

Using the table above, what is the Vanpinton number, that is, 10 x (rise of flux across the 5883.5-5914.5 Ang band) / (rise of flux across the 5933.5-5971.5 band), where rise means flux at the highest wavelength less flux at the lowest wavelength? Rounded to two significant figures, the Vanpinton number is 14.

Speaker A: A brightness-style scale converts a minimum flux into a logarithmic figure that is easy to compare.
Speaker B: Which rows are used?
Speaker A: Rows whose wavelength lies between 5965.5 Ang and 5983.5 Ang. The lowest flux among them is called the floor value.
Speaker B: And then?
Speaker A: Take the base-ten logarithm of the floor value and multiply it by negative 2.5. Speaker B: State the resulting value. -3.78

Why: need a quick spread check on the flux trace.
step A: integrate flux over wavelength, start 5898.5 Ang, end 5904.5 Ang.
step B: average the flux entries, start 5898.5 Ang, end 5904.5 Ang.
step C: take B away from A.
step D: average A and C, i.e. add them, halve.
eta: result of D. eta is 160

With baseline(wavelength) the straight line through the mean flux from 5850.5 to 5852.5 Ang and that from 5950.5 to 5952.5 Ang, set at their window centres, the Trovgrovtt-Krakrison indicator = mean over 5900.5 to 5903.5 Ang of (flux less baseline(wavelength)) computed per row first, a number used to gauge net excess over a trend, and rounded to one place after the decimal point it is -4.9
